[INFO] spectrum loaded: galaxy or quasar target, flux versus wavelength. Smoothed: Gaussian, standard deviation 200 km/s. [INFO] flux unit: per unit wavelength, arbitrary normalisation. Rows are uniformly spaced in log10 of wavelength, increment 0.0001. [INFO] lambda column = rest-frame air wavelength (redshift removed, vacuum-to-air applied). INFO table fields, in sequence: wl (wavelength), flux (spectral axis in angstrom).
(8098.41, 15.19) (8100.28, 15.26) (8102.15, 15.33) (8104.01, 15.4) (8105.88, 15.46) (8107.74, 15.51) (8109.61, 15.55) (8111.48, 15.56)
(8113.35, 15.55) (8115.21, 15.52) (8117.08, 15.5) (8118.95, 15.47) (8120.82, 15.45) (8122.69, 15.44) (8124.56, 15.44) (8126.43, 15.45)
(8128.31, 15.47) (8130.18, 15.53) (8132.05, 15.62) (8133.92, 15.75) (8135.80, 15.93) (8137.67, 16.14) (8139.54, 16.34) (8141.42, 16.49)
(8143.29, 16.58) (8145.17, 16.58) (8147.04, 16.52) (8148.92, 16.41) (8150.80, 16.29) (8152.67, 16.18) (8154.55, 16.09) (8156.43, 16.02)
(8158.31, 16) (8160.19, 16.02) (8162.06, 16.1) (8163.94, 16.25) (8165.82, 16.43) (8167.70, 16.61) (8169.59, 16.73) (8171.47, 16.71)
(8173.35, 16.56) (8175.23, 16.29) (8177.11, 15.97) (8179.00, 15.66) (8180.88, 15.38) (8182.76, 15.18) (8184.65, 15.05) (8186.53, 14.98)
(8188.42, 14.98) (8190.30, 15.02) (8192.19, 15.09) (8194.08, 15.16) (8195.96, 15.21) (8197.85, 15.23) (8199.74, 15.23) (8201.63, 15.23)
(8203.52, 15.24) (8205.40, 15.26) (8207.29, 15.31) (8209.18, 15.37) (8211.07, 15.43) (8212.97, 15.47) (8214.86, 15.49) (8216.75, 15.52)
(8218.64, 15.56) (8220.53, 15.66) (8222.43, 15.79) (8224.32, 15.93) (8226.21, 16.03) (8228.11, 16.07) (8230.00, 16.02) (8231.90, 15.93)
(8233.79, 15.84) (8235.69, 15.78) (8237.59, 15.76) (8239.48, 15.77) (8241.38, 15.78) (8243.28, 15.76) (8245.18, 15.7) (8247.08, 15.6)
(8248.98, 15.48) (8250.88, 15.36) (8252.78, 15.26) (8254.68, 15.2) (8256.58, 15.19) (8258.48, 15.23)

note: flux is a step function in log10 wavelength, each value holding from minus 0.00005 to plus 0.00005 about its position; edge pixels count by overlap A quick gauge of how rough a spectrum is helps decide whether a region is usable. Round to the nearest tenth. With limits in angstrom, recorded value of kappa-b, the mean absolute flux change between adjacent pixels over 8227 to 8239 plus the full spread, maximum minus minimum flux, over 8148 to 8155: 0.4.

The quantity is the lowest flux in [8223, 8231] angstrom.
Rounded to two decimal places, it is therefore 15.93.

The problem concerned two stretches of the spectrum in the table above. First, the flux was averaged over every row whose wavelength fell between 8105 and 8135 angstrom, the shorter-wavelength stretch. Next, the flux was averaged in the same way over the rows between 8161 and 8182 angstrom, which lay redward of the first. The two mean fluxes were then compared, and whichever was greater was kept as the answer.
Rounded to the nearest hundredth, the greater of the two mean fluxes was 16.24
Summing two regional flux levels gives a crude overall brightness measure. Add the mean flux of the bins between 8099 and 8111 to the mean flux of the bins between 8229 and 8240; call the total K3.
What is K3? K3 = 31.27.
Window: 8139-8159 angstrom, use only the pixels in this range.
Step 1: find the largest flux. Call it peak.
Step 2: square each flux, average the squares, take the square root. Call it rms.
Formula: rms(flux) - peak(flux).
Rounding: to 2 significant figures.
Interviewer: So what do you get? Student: -0.26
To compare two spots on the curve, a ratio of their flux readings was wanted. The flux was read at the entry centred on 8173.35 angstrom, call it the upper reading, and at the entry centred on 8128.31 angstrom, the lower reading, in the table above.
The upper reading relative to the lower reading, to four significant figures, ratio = 1.070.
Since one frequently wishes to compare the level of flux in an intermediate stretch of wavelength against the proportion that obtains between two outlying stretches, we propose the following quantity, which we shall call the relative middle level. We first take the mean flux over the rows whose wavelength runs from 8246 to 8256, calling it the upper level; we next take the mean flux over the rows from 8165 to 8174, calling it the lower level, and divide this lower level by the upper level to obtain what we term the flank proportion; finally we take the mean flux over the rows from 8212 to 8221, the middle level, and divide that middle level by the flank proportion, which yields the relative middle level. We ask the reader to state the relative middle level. 14.4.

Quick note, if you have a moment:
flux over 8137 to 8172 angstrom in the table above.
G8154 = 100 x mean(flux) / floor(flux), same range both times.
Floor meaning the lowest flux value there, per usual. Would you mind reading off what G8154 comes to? 102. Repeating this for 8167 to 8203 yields 104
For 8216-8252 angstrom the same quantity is 103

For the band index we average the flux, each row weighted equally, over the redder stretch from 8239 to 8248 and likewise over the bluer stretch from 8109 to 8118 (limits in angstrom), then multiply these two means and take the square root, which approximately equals 15.6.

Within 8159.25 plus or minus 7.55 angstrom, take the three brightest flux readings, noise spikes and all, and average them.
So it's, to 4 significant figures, 16.29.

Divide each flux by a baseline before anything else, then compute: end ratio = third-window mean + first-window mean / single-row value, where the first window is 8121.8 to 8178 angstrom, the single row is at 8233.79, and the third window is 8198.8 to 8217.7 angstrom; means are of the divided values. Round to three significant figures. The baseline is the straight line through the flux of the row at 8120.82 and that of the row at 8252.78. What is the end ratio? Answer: 2.01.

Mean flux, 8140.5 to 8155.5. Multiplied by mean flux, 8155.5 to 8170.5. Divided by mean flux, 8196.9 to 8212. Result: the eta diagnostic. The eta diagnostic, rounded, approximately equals 17.4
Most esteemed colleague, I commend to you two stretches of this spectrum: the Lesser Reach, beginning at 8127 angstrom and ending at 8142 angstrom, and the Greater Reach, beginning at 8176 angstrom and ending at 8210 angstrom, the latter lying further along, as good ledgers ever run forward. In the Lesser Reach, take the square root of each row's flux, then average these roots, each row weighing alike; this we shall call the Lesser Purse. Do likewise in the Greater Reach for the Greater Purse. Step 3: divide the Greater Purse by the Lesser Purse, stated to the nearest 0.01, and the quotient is 0.98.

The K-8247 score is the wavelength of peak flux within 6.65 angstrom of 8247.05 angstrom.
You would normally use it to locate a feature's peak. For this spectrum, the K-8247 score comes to 8241.38 angstrom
